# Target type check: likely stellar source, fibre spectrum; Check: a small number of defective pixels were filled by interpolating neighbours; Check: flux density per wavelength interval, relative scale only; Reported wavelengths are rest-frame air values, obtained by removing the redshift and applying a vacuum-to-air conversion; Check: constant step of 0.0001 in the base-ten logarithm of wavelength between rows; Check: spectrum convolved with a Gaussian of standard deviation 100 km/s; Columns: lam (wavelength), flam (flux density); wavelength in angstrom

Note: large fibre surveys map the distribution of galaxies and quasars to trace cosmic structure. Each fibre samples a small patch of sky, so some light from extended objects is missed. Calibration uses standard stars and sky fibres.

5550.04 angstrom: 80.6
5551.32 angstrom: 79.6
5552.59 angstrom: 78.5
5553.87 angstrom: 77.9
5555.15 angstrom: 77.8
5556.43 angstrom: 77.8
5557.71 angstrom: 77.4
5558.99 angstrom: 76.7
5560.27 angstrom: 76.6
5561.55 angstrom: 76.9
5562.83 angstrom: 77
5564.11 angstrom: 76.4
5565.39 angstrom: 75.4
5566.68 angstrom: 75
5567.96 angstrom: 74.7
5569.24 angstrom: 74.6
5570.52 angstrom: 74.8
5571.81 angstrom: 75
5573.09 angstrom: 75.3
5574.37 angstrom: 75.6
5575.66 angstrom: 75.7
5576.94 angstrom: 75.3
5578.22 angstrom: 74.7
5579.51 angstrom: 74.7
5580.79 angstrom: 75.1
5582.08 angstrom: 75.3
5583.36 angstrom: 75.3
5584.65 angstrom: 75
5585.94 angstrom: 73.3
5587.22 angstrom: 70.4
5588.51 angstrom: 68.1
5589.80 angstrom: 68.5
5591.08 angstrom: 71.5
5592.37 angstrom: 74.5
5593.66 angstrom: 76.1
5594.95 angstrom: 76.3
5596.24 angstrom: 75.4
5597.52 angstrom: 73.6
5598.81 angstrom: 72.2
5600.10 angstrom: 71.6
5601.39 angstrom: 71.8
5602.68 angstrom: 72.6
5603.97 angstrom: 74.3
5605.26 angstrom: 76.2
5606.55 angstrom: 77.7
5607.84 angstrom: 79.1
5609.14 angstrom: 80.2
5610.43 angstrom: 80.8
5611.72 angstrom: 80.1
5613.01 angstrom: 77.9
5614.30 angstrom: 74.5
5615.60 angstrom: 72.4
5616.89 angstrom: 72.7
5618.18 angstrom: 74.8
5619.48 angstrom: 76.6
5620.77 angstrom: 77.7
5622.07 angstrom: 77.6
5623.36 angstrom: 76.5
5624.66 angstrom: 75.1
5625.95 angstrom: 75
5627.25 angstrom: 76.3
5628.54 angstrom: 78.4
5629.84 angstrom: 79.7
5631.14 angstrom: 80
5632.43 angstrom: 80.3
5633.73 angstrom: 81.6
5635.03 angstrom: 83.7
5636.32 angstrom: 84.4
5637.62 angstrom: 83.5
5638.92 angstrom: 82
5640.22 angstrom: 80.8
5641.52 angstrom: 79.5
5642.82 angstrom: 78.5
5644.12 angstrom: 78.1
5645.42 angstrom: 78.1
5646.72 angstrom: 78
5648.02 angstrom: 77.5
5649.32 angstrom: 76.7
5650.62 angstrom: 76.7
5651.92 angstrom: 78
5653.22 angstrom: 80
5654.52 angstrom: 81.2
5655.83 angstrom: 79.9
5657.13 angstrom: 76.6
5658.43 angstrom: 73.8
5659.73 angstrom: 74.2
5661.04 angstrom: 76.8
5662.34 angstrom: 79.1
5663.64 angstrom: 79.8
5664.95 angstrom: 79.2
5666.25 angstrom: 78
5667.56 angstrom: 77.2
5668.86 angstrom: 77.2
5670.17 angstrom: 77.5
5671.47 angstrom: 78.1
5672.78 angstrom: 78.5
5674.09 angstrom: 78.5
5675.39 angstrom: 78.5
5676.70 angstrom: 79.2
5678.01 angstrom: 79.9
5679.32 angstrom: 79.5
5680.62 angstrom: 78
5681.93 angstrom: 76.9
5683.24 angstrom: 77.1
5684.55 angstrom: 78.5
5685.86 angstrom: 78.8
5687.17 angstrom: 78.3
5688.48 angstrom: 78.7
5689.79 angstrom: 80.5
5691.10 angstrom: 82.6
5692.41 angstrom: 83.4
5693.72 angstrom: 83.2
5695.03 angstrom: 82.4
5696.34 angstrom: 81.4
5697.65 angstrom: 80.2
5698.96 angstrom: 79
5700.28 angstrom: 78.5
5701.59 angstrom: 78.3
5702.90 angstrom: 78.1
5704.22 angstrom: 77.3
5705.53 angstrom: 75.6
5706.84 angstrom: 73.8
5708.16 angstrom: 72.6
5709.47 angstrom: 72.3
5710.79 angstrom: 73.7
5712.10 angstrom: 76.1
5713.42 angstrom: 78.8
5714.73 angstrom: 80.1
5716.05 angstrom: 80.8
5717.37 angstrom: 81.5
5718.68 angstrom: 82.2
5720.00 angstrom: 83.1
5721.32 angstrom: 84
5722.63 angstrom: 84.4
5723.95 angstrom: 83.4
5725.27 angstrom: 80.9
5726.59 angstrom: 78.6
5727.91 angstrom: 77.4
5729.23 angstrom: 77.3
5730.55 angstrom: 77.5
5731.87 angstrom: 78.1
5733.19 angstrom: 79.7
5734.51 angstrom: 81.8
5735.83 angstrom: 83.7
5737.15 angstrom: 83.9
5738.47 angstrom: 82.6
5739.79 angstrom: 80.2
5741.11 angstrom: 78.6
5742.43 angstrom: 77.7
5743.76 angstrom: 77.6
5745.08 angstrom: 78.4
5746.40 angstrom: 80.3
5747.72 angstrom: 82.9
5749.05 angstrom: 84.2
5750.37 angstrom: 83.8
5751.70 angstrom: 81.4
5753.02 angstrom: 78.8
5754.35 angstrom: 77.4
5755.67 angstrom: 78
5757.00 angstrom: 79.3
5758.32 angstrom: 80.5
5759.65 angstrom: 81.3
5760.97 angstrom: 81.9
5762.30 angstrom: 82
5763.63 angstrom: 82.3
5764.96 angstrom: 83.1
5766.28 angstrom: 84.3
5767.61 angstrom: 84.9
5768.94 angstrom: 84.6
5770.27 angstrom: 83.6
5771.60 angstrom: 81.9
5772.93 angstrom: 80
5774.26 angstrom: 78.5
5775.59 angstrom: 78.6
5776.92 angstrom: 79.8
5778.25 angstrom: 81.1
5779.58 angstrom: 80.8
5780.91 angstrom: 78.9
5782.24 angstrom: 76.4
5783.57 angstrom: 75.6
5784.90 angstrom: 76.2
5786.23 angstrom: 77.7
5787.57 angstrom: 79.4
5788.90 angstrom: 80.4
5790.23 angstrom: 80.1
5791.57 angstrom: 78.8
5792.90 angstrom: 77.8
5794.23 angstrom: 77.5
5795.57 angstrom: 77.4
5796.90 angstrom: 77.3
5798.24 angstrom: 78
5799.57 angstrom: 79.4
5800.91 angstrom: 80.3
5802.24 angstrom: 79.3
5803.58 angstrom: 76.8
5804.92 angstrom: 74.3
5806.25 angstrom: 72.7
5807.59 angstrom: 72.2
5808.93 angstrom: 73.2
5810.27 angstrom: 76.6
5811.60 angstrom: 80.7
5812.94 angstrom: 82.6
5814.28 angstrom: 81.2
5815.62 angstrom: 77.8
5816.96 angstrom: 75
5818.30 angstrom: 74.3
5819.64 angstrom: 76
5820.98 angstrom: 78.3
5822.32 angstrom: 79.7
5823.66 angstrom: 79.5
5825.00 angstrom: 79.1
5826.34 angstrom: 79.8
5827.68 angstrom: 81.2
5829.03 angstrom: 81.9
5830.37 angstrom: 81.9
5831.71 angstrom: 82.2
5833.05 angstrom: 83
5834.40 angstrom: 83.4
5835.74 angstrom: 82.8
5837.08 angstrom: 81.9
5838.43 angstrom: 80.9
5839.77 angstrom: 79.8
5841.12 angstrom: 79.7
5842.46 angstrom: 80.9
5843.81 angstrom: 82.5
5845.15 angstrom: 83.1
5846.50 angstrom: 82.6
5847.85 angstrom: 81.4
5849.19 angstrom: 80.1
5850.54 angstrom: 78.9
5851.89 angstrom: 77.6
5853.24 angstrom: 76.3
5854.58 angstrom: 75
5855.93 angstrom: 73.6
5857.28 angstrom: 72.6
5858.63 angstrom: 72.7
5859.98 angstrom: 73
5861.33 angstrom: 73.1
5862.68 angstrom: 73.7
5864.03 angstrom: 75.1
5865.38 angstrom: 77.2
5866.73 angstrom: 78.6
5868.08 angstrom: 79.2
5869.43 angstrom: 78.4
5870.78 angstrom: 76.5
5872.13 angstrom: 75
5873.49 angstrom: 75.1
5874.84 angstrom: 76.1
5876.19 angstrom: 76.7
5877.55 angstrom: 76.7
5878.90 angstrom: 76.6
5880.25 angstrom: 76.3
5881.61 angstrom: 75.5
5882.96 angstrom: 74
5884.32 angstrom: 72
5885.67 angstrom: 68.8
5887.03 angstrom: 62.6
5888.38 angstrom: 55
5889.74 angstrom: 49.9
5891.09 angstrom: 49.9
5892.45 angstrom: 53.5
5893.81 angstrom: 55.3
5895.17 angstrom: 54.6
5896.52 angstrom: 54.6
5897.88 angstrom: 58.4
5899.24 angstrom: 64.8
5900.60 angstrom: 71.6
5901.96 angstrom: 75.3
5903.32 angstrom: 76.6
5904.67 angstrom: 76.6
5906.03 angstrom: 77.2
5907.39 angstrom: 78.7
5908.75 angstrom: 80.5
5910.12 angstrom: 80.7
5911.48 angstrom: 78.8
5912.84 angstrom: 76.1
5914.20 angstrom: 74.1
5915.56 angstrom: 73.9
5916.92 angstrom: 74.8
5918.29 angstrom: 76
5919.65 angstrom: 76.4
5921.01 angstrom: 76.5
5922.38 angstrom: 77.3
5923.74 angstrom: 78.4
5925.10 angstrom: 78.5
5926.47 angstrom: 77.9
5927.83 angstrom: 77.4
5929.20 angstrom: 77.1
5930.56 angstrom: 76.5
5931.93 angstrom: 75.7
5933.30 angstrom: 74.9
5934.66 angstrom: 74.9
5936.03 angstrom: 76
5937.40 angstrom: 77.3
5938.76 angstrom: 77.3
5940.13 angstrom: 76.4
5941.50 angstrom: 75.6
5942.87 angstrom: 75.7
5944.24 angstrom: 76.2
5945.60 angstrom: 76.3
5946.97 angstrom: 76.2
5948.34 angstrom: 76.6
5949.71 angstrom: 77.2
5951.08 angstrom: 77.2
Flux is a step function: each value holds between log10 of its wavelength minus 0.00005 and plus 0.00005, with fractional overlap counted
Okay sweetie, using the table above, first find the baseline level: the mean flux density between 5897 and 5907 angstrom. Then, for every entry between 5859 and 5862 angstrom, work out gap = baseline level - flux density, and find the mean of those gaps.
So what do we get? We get -1.6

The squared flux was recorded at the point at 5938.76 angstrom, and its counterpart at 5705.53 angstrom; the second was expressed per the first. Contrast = 0.96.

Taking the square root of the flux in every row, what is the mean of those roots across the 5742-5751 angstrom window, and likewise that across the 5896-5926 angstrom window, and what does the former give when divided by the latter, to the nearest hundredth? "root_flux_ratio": 1.04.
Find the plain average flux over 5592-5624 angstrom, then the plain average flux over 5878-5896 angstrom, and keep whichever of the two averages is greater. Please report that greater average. 76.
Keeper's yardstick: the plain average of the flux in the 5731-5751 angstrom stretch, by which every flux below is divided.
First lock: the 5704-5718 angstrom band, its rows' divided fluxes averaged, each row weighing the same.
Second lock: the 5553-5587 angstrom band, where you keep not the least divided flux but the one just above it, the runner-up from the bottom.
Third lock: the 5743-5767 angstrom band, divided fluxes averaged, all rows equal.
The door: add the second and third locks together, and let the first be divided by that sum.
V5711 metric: 0.492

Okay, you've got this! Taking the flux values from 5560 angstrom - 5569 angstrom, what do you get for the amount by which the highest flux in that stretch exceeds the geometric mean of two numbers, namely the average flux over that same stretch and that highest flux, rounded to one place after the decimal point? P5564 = 0.5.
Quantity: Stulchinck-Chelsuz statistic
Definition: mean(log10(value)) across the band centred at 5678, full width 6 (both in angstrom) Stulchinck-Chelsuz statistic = 1.898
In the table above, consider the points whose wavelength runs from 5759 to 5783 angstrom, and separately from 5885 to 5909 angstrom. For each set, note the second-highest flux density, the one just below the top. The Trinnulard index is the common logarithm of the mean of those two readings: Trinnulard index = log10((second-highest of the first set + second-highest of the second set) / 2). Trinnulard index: 1.912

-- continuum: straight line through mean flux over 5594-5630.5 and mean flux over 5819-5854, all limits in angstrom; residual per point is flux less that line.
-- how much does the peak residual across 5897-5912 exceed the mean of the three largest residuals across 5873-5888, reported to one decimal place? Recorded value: 3.4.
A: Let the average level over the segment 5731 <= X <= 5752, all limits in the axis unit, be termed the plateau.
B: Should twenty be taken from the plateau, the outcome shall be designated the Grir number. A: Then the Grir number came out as 60.9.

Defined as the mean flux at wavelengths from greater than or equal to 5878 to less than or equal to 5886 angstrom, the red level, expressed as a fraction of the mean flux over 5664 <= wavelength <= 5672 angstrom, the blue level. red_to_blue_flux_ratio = 0.95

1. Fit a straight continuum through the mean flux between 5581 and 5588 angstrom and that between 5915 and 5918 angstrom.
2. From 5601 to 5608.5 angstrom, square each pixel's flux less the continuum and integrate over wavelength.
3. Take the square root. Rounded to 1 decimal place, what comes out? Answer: 8.3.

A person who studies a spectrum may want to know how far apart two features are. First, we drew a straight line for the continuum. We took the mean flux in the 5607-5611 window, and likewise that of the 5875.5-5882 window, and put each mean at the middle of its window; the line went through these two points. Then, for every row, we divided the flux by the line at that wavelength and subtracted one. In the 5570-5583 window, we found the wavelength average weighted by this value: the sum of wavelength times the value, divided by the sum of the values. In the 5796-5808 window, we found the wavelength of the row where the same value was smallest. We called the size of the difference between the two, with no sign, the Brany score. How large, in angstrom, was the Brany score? 231.3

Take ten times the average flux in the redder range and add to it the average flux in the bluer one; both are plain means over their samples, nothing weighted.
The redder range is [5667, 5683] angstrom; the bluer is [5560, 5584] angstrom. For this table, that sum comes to 858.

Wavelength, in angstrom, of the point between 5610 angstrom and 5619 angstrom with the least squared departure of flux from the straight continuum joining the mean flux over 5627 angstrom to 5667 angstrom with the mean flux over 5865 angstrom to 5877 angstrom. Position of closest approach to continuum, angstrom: 5611.72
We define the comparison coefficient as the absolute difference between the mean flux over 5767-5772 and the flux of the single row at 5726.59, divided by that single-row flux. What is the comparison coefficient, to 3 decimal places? 0.066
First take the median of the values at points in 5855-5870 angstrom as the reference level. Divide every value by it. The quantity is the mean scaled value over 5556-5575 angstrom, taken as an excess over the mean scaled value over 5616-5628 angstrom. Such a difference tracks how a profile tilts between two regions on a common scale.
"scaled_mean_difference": 0.002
